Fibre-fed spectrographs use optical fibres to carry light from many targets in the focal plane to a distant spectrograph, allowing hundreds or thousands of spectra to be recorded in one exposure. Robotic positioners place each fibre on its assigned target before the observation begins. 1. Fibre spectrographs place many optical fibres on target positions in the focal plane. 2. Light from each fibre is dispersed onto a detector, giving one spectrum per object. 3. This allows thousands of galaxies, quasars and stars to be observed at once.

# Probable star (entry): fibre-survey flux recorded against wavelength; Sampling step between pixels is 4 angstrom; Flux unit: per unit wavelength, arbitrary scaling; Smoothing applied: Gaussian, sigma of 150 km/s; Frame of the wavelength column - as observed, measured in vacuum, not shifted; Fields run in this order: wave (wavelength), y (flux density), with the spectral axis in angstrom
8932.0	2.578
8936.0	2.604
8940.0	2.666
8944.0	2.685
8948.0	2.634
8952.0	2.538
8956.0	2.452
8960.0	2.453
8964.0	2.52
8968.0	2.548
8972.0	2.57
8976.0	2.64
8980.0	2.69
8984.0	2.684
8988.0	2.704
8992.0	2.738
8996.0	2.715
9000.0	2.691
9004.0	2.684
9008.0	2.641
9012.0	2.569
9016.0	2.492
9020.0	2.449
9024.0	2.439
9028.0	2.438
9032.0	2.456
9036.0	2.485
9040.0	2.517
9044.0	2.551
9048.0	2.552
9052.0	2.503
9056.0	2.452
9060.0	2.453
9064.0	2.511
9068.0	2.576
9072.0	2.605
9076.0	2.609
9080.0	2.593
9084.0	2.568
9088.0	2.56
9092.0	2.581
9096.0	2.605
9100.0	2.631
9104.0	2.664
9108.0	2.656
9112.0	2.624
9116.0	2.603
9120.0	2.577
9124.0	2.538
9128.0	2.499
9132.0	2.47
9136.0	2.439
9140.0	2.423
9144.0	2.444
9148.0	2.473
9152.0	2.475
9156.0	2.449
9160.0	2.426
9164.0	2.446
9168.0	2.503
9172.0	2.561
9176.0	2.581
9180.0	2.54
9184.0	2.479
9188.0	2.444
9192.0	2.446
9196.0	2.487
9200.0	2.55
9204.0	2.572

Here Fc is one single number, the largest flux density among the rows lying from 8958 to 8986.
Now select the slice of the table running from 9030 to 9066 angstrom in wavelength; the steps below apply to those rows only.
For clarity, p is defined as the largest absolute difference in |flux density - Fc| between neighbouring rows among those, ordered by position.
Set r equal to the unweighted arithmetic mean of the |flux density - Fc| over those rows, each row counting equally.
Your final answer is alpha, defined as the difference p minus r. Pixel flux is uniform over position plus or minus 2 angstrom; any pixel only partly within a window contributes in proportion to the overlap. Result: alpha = -0.13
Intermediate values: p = 0.058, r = 0.19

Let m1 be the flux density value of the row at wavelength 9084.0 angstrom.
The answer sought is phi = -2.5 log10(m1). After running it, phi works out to -1.02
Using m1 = 2.568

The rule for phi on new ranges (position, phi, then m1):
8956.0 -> -0.97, 2.452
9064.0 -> -1.00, 2.511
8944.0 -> -1.07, 2.685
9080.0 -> -1.03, 2.593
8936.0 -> -1.04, 2.604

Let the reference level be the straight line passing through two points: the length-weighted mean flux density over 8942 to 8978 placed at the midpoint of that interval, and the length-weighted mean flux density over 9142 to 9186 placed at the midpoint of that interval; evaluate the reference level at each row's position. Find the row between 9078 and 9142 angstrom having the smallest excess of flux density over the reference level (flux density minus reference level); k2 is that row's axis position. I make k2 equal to 9140.0 angstrom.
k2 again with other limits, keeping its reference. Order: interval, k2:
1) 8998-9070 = 9024.0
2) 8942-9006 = 8956.0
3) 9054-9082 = 9056.0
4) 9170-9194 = 9188.0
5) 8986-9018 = 9016.0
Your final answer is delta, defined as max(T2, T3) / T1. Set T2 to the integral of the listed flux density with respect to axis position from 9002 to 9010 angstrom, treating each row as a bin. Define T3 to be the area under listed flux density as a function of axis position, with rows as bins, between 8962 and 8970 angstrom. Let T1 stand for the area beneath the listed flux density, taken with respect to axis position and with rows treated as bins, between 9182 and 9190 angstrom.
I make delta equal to 1.08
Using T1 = 19.7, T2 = 21.3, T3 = 20.3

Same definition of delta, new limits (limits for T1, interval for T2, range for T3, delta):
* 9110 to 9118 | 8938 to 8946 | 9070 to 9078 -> 1.02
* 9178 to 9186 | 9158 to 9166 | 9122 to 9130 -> 1.00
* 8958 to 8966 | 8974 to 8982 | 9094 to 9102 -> 1.07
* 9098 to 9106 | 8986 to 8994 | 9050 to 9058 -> 1.03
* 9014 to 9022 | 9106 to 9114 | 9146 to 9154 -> 1.07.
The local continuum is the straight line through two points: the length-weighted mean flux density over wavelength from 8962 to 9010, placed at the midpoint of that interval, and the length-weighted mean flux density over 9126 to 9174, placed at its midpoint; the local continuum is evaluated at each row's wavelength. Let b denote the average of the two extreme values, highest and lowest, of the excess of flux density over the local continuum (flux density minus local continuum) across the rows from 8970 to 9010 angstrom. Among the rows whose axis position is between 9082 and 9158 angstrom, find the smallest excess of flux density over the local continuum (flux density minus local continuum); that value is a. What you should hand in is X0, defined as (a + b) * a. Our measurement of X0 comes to 0.0032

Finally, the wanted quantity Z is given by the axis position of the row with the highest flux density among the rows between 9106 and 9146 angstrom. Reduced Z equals 9108.0 angstrom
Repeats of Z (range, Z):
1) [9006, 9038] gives 9008.0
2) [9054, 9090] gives 9076.0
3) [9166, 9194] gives 9176.0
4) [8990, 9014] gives 8992.0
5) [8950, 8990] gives 8988.0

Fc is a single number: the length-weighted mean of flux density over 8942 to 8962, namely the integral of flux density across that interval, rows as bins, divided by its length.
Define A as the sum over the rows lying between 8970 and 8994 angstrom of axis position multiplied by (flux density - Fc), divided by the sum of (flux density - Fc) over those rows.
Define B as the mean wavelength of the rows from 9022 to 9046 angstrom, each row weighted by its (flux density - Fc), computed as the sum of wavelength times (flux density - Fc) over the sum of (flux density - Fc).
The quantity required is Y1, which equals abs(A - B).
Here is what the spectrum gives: 45.3 angstrom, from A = 8984.9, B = 9030.1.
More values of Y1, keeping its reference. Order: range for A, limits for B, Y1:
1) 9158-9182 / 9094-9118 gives 56.1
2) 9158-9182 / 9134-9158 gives 16.7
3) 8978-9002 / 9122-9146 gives 146.6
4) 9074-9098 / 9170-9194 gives 104.6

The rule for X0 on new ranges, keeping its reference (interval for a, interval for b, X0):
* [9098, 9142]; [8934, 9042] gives 0.0070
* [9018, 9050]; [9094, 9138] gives 0.0204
